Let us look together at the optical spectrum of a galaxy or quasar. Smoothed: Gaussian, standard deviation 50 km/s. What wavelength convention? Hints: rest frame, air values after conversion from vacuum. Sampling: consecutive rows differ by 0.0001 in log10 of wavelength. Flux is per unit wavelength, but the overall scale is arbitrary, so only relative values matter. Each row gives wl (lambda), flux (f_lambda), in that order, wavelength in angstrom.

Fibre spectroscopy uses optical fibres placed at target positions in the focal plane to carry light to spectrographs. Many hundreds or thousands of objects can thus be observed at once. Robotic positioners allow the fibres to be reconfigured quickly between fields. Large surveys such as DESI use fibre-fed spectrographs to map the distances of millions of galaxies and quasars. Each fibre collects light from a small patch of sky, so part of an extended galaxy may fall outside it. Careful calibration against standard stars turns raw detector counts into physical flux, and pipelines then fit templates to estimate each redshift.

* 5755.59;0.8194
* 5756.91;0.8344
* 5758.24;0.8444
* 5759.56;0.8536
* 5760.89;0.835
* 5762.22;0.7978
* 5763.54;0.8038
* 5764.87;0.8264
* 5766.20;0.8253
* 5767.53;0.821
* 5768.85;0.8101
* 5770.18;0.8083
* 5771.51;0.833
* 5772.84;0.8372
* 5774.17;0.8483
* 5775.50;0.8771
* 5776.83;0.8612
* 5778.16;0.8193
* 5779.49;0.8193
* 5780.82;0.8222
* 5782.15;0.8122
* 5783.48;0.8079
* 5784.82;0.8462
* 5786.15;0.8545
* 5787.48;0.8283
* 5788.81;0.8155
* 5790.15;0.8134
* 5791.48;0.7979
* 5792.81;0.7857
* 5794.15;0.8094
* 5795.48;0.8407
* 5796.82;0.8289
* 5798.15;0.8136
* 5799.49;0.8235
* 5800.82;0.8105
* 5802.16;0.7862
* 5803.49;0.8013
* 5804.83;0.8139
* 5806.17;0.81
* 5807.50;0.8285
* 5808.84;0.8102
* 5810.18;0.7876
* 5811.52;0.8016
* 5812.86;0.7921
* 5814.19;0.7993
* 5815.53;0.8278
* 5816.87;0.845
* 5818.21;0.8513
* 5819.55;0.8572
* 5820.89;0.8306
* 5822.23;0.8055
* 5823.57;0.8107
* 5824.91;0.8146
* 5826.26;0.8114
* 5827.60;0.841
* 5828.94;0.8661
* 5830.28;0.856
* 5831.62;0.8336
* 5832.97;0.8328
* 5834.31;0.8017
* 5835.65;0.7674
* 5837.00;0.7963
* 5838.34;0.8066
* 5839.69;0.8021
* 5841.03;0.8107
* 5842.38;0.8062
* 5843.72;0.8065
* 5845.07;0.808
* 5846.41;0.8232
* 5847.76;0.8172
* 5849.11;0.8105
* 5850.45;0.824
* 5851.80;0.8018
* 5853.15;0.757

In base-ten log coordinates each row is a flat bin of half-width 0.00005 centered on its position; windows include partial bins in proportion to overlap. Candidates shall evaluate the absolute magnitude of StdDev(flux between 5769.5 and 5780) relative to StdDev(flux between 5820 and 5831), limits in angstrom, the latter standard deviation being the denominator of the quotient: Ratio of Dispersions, 1.0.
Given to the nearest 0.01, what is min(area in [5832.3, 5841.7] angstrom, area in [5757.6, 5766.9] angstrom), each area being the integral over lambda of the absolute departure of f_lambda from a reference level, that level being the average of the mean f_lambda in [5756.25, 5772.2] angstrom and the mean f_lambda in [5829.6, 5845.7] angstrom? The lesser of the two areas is 0.17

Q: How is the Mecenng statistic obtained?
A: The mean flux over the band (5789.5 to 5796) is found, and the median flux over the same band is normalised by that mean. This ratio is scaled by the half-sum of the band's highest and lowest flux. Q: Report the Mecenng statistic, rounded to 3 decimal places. 0.813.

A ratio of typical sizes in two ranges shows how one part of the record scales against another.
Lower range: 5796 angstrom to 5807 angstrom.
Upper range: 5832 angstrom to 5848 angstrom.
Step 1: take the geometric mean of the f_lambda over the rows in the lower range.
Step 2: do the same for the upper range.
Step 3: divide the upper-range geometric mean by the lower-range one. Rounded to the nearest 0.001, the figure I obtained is 0.994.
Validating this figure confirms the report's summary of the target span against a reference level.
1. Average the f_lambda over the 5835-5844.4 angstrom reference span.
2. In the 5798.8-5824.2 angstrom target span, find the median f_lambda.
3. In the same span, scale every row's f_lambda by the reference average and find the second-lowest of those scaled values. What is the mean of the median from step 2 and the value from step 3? 0.898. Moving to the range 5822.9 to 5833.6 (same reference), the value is 0.924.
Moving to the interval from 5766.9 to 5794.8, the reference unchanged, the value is 0.909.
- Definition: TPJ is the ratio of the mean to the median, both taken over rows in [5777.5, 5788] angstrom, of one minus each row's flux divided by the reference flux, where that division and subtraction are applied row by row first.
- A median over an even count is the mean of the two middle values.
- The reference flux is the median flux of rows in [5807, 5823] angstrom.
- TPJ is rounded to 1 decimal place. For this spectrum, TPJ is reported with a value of 4.1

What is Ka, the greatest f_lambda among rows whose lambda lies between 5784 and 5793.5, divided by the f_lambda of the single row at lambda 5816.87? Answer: 1.01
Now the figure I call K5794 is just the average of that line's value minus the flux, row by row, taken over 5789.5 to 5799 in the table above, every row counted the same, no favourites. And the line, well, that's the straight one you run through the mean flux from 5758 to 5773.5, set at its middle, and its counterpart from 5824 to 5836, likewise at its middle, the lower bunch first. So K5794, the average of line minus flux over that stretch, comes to 0.012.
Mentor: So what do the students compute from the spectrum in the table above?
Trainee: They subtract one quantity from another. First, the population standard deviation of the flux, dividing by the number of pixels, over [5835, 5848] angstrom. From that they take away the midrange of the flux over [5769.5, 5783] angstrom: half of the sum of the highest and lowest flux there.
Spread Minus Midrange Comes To -0.828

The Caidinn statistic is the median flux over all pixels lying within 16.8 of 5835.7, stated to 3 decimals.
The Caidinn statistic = 0.811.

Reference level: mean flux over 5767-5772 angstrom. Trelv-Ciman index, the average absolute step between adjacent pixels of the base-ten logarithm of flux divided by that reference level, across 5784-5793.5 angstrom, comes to 0.0068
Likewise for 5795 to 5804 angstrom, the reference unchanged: 0.0080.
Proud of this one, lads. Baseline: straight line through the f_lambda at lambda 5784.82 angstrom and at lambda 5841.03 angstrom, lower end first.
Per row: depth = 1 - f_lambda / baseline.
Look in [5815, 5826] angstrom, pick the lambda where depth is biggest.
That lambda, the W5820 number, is 5822.23 angstrom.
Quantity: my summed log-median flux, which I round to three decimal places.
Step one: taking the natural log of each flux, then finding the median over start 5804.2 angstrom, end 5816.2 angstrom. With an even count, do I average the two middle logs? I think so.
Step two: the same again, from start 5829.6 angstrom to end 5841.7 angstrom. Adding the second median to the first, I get -0.426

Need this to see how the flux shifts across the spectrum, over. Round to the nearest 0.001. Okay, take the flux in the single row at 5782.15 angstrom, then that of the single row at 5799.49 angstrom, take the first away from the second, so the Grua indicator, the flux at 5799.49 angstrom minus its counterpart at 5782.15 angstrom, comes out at 0.011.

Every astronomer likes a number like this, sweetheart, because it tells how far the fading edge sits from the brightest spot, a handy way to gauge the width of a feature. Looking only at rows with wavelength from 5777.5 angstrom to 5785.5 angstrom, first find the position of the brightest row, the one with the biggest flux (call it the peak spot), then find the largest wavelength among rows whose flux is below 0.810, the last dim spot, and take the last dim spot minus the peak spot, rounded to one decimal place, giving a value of -1.3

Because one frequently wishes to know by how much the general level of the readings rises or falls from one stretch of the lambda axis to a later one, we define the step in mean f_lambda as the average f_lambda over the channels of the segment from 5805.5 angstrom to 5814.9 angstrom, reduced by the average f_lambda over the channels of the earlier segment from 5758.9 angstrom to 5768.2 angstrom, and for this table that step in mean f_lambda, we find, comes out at -0.019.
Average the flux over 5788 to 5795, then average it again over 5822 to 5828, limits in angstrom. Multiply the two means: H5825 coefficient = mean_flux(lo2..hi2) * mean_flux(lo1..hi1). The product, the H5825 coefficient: 0.657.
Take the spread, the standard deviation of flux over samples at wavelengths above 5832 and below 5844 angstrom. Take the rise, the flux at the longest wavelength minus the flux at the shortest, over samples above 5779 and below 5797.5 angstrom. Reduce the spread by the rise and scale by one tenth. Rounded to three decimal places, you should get 0.001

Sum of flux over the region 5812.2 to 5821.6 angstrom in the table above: 5.8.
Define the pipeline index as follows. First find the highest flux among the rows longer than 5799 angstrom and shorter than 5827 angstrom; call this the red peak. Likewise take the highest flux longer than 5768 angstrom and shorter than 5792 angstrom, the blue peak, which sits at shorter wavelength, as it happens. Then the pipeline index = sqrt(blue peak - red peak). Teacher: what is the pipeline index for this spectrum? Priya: 0.141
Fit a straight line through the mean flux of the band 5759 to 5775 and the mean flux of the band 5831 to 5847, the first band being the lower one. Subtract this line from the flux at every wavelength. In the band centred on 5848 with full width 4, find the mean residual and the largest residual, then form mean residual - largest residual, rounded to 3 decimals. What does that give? -0.006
